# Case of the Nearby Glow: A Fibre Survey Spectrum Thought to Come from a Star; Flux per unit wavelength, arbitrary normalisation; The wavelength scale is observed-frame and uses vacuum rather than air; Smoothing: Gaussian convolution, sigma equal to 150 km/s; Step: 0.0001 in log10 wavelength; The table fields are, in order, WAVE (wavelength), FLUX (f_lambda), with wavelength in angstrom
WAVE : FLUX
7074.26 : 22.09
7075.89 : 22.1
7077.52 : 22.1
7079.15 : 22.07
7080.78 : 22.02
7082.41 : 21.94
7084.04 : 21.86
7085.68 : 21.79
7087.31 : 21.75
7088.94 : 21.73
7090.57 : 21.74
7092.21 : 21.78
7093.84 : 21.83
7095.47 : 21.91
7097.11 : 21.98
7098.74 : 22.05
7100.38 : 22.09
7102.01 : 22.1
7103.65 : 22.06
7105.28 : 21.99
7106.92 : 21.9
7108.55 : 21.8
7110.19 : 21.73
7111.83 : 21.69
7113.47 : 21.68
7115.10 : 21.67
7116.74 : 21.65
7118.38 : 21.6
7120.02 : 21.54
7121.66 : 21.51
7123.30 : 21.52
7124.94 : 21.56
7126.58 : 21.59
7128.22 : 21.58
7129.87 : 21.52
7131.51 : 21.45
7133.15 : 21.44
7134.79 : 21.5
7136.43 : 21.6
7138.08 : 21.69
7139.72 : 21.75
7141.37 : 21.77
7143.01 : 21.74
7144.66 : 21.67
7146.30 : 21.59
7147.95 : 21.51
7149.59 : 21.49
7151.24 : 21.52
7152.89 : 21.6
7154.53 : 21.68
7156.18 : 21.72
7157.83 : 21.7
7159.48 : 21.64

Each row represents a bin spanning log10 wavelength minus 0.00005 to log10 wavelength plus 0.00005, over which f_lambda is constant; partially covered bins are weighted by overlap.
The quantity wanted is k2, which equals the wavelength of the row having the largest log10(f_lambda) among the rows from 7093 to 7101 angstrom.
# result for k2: 7100.38 angstrom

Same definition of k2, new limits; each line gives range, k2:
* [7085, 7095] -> 7093.84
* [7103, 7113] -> 7103.65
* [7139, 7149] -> 7141.37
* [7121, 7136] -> 7126.58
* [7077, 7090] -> 7077.52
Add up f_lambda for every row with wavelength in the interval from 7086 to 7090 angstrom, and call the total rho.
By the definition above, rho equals 43.5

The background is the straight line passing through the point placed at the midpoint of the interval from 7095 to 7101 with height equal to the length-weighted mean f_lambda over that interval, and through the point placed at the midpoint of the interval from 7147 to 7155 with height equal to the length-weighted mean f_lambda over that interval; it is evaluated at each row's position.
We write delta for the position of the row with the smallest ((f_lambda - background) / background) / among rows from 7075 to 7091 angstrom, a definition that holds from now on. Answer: 7088.94 angstrom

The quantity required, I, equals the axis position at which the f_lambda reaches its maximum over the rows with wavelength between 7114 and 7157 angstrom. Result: 7141.37 angstrom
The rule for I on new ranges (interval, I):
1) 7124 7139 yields 7138.08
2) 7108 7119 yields 7108.55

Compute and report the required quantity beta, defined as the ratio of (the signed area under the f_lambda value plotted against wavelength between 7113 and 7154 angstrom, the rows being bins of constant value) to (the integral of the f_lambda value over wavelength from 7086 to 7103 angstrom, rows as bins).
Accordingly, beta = 2.4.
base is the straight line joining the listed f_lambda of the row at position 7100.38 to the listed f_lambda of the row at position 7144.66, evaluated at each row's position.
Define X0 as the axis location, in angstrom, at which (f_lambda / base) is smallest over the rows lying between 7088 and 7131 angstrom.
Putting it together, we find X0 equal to 7088.94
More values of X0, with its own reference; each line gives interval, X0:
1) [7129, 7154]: 7131.51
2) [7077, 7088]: 7087.31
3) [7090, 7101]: 7090.57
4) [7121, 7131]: 7121.66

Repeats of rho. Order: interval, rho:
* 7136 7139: 43.3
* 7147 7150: 43.0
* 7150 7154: 43.1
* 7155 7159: 43.4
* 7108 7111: 43.5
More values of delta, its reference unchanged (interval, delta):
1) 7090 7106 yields 7090.57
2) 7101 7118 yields 7116.74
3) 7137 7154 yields 7149.59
